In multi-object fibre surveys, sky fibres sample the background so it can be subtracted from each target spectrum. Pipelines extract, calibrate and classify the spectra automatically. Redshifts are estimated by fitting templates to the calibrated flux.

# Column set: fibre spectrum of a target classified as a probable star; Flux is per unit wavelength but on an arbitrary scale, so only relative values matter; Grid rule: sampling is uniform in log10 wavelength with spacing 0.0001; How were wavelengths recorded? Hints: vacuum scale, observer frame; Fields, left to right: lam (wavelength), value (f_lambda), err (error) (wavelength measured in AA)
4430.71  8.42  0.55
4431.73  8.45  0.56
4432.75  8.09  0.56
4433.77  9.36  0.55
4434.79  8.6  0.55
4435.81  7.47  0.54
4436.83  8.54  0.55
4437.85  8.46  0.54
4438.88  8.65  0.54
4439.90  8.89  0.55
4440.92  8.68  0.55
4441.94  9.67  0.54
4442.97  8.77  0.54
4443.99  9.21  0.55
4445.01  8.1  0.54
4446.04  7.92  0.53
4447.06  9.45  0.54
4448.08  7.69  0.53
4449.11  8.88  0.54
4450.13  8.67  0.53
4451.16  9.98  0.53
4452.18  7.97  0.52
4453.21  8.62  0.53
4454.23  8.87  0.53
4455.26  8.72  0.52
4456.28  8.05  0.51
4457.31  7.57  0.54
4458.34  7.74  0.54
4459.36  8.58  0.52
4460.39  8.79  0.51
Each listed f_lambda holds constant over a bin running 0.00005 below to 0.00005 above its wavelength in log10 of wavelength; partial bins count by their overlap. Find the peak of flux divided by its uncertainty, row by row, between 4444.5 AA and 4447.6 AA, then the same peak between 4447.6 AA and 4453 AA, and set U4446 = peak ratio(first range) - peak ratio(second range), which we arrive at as -1.3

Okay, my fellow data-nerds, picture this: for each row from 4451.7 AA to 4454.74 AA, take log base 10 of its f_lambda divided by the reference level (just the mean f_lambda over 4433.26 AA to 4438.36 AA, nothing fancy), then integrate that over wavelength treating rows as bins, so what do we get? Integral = 0.00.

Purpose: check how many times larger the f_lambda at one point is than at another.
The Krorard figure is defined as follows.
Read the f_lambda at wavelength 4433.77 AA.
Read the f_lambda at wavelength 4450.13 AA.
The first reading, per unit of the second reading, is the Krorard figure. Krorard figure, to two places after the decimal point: 1.08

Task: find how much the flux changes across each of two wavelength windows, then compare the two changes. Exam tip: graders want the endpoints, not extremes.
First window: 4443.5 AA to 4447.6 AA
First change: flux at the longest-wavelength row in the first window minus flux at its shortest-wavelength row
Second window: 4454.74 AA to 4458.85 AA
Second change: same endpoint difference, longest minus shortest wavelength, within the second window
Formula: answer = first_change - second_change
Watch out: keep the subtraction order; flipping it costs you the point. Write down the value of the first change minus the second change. 1.2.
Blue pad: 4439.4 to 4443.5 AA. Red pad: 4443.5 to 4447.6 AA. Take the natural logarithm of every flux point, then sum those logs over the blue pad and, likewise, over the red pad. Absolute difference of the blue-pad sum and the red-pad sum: 0.16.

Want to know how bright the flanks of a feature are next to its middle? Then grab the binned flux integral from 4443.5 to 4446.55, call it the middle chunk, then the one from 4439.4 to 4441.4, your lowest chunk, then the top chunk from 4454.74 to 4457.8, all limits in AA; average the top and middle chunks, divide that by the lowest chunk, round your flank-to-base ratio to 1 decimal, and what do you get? 1.4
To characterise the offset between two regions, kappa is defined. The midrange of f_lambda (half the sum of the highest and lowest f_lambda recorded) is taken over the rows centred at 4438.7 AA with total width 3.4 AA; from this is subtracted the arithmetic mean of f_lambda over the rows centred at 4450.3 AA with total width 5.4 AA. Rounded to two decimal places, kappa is 0.04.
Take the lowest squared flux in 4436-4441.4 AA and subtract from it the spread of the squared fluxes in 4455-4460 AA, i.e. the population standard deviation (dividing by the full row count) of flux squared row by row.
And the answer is 64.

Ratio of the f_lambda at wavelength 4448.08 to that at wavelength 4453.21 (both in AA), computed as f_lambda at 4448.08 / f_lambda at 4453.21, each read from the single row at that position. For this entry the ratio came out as 0.89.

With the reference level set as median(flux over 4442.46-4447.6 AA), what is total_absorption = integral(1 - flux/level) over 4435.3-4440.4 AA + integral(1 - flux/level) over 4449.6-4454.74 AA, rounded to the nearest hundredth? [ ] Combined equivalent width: 0.18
